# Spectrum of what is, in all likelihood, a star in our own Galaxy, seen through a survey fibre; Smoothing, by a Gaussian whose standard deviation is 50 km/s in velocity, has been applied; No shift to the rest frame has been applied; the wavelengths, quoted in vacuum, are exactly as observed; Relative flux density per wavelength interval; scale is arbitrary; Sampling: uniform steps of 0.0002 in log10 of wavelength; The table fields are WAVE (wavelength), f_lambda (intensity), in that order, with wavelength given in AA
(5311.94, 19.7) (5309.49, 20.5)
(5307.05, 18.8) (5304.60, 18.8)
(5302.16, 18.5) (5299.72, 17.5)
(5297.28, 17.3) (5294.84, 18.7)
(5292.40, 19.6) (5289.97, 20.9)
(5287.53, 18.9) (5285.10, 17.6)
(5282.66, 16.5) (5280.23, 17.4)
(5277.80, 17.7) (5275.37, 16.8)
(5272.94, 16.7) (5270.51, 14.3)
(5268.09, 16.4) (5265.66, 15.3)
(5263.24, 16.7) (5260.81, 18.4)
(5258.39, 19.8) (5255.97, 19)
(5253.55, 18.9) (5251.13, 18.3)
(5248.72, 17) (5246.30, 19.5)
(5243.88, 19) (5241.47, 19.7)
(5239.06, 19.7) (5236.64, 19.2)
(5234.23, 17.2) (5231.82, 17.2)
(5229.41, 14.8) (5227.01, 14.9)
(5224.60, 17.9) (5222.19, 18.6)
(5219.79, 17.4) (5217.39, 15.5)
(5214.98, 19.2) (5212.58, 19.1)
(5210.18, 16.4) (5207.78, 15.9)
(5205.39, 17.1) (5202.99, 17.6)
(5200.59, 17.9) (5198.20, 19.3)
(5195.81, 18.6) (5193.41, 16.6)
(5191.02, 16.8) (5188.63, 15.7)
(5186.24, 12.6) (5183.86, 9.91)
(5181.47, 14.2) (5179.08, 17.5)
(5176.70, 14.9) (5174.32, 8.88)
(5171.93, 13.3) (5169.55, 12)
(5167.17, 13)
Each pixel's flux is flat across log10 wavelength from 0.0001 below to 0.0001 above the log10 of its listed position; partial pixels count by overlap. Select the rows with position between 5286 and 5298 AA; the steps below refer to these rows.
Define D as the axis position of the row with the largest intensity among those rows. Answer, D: 5289.97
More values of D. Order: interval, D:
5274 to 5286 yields 5277.80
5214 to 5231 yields 5214.98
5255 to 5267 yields 5258.39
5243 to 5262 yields 5258.39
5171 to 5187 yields 5179.08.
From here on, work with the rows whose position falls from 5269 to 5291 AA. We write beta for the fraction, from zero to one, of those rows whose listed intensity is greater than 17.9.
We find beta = 0.2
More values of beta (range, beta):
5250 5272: 0.6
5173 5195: 0.0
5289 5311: 0.8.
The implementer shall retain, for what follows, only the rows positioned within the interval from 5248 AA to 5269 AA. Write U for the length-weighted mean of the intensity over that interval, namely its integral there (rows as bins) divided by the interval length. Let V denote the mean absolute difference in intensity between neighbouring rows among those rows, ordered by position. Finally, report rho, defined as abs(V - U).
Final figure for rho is 16.7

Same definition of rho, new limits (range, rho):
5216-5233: 15.1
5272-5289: 16.7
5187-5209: 16.3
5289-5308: 18.0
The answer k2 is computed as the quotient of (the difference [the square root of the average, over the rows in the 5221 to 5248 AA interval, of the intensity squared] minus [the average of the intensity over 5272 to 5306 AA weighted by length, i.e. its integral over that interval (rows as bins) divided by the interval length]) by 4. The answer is 0.0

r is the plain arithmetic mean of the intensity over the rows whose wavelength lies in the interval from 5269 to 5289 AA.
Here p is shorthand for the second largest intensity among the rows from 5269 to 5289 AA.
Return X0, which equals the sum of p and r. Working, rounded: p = 17.7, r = 17.0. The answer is 34.7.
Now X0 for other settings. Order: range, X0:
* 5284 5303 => 38.2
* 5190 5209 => 36.1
